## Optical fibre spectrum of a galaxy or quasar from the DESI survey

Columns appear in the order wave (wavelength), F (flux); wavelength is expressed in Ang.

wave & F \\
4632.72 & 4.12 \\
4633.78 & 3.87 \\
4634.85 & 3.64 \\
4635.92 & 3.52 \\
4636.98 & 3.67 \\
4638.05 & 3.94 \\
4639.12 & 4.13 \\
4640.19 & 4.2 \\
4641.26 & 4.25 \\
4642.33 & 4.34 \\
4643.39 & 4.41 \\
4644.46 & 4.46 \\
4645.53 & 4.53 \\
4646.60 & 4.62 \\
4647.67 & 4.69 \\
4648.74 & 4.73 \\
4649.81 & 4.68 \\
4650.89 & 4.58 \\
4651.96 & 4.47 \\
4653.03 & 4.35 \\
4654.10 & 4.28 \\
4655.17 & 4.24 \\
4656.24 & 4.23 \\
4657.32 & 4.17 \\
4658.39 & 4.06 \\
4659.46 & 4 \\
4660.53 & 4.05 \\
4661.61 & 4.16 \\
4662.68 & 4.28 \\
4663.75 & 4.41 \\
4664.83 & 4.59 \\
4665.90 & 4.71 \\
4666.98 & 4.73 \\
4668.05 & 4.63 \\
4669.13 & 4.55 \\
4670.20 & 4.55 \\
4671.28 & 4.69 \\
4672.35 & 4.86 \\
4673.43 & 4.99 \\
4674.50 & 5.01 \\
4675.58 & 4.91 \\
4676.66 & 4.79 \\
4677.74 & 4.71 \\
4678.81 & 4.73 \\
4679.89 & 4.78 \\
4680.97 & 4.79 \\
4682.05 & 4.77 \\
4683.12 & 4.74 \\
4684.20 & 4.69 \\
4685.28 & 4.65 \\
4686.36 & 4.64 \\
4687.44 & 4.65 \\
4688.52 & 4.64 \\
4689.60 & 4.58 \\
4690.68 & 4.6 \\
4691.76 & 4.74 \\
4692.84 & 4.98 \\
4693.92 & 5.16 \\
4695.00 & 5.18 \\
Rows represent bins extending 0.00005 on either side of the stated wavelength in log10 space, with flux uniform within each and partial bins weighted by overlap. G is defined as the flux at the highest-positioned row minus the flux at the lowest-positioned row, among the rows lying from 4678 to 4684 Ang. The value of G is 0.01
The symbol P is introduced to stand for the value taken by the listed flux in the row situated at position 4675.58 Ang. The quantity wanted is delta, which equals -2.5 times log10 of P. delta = -1.73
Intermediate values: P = 4.91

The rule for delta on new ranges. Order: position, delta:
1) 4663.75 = -1.61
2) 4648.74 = -1.69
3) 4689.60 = -1.65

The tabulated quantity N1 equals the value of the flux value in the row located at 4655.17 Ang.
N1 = 4.24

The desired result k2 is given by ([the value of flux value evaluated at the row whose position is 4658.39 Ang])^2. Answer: 16.5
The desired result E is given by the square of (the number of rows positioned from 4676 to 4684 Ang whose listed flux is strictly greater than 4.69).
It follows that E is 49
